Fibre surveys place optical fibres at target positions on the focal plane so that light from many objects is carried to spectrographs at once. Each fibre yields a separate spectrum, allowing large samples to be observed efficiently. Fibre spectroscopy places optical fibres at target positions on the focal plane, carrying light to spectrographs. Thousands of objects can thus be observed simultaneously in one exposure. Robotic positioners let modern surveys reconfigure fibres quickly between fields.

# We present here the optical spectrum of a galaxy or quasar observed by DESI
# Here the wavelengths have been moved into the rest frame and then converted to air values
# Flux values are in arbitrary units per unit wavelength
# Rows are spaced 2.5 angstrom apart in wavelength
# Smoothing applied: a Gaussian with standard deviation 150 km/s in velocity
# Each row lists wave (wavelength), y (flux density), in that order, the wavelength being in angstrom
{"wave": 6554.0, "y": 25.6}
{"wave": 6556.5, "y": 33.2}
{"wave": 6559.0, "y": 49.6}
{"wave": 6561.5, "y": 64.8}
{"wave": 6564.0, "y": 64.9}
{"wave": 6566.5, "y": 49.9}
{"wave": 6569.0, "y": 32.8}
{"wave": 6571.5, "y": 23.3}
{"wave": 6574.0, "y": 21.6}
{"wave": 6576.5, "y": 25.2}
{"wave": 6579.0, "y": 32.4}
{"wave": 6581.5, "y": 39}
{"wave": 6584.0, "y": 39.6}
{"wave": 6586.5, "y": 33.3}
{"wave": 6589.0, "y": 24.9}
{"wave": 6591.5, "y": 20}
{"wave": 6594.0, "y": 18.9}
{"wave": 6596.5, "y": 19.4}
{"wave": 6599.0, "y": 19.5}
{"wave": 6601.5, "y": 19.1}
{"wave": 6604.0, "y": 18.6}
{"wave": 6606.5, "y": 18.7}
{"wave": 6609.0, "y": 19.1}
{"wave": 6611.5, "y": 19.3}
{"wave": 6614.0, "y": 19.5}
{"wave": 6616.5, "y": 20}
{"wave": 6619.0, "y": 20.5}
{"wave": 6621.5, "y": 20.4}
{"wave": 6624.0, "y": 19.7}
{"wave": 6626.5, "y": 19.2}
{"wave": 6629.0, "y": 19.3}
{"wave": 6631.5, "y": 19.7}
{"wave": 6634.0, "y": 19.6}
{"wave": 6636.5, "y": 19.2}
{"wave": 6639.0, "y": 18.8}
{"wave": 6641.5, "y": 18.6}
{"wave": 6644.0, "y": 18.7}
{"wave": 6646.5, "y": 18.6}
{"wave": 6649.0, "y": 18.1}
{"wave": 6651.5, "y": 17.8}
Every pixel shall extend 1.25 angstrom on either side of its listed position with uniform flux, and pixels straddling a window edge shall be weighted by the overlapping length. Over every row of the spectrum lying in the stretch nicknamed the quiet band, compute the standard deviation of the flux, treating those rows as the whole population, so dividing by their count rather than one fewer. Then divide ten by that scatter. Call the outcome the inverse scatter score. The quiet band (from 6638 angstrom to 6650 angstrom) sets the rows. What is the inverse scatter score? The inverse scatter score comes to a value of 41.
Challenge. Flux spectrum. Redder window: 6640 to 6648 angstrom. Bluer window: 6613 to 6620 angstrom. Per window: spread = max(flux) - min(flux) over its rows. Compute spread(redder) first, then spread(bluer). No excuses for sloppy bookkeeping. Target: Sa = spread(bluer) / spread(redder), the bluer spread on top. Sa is 10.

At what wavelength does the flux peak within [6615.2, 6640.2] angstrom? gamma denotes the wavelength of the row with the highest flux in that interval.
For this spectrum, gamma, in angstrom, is 6619.0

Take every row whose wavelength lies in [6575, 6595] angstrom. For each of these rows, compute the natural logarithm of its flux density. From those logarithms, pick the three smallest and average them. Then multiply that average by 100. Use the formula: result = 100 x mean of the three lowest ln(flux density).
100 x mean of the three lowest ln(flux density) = 305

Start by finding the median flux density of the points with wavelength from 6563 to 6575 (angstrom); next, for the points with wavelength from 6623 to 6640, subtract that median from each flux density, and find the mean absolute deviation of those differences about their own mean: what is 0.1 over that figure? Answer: 0.38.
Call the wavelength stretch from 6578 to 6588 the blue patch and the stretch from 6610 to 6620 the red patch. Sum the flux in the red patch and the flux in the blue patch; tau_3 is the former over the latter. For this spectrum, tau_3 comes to 0.55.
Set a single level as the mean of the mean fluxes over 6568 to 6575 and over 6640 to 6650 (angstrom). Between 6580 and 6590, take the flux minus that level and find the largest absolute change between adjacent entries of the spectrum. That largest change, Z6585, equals 8.40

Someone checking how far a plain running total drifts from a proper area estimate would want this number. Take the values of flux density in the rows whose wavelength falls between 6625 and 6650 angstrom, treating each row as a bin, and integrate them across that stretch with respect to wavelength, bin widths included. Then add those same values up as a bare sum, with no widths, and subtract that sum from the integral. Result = 285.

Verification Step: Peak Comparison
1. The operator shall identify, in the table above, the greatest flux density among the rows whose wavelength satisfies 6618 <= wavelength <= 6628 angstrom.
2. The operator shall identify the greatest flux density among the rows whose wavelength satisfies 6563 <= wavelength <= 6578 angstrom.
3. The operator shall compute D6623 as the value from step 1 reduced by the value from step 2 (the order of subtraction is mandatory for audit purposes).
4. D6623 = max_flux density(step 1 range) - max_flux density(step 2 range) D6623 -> -44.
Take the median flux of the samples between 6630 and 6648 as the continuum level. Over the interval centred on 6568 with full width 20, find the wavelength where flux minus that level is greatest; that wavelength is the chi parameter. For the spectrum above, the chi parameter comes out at 6564.0 angstrom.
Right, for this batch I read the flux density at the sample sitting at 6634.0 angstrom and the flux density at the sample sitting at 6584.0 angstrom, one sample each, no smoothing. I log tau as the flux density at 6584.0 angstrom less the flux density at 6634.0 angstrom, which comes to 20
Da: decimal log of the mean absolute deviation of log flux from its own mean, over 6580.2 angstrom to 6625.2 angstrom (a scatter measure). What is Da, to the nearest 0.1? -1.1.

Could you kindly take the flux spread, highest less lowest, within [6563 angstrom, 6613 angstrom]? 46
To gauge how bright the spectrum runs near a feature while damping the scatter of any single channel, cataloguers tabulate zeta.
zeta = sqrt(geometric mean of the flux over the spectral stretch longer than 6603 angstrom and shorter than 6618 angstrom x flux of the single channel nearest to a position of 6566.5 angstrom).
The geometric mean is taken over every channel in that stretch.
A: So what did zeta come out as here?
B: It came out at 31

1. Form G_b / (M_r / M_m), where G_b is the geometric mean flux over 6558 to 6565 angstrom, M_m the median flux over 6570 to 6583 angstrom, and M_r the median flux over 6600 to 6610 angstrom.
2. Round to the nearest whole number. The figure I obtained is 79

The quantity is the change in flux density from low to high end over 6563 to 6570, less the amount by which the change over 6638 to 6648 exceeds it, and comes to -64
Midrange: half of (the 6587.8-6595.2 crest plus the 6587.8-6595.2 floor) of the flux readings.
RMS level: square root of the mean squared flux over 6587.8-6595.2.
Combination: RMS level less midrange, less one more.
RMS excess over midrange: -1.47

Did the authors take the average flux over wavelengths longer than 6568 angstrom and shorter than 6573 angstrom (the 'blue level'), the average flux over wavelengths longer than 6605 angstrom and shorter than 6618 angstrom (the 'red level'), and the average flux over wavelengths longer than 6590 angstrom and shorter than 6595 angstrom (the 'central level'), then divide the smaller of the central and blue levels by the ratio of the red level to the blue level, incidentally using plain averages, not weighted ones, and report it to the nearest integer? 28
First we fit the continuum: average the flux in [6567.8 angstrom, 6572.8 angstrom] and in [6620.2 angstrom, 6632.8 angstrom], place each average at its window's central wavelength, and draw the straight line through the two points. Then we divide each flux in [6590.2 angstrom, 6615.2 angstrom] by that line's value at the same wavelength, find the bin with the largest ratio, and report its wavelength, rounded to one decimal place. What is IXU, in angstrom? 6614.0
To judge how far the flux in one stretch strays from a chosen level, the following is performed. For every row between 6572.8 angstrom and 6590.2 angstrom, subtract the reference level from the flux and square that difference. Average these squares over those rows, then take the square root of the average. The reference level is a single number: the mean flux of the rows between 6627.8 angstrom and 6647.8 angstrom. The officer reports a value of 14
